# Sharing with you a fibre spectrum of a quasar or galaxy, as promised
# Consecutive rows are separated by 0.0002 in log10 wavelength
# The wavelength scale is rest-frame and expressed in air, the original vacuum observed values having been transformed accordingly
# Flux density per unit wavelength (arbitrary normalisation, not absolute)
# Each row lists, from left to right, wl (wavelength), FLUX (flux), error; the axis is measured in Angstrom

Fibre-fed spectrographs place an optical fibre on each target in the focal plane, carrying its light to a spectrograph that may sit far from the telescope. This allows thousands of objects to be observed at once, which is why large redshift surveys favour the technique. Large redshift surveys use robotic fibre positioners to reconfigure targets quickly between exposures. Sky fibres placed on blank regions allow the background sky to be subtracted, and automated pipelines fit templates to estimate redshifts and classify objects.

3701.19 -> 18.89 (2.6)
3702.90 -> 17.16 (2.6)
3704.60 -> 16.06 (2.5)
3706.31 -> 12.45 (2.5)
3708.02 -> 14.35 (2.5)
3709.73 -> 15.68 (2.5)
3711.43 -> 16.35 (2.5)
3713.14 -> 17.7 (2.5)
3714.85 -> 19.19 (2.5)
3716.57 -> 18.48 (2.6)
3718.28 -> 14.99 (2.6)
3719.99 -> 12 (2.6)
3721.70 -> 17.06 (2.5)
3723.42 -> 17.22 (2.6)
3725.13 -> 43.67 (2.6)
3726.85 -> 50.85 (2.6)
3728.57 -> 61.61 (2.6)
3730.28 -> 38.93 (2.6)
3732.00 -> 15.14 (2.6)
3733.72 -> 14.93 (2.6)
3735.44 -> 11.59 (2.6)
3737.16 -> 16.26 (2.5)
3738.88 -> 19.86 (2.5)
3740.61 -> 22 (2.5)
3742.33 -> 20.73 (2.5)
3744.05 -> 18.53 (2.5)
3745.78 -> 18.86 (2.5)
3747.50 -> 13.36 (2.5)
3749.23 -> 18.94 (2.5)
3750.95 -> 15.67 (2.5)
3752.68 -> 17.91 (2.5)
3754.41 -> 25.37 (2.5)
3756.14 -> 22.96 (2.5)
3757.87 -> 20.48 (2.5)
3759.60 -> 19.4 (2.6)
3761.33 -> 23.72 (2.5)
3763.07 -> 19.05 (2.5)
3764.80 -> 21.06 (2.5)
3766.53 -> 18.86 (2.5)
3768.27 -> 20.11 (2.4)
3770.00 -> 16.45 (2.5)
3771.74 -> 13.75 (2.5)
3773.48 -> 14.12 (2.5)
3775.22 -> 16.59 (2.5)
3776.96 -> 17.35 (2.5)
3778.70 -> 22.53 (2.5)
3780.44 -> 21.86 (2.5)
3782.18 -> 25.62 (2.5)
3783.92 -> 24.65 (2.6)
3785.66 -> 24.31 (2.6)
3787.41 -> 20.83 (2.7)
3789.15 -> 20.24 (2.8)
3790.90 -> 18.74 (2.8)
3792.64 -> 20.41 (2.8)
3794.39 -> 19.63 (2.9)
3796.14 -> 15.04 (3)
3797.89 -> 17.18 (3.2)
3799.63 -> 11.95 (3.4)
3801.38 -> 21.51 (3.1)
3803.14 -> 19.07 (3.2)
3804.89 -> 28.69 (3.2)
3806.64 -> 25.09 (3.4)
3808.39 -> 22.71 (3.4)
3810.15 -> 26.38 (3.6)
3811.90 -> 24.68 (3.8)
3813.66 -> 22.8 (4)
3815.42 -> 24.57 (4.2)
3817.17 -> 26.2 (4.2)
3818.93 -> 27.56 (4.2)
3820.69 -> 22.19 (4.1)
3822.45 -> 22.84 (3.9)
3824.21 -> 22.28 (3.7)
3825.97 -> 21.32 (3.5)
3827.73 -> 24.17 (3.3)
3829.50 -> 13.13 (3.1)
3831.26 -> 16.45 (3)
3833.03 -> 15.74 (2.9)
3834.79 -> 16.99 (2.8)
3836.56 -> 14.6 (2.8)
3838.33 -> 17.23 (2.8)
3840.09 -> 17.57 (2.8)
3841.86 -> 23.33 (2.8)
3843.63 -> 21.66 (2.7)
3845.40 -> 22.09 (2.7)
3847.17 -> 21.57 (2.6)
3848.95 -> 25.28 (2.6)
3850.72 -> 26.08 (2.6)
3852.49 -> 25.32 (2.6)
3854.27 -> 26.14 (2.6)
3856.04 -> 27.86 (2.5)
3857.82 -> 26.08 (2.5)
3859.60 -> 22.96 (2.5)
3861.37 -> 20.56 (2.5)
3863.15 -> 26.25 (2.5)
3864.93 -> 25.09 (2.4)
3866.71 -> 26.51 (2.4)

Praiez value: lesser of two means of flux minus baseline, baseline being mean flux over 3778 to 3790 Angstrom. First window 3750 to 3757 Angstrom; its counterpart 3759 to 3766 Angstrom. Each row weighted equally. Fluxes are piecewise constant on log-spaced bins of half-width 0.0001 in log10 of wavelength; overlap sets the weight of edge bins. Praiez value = -2.4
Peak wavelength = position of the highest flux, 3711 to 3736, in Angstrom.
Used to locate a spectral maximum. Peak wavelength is 3728.57 Angstrom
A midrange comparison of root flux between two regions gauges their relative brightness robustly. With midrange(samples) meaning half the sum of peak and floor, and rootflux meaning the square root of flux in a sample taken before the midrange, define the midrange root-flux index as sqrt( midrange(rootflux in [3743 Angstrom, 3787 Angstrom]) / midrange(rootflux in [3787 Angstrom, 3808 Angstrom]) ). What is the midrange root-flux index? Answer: 0.99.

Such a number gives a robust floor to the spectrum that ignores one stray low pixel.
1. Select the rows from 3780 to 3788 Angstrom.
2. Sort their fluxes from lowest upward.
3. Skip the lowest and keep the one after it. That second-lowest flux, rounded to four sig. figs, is 21.86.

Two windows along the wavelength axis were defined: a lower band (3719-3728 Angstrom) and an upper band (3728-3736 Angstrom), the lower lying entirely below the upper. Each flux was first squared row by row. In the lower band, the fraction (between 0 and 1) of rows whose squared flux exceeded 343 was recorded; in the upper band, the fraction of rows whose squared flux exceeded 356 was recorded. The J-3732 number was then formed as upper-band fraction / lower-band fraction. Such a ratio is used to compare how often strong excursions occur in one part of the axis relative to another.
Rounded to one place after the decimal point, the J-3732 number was 1.0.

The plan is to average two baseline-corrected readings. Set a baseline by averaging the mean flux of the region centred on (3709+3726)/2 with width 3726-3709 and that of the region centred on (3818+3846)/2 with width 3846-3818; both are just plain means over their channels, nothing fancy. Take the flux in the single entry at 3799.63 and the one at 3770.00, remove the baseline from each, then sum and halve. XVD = -5.4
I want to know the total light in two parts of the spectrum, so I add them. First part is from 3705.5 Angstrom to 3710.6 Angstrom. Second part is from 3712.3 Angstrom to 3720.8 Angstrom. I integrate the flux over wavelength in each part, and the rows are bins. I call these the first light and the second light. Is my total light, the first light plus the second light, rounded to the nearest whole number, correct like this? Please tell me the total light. 213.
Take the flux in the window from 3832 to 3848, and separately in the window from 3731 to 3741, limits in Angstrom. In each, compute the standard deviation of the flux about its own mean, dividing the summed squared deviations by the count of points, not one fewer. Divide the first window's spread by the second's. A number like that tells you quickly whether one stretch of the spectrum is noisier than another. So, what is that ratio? 0.88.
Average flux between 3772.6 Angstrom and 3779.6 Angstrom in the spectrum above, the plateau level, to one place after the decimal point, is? 17.6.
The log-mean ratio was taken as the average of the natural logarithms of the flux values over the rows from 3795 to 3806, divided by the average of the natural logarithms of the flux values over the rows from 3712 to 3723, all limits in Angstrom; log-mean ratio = 1.04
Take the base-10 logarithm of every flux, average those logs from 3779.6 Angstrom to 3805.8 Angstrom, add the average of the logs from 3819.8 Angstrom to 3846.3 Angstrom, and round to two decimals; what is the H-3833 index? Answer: 2.59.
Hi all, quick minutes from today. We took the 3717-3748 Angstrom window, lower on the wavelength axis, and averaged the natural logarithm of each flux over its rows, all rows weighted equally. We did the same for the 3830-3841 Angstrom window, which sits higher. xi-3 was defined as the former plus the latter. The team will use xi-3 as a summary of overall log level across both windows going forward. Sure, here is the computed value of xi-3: 5.83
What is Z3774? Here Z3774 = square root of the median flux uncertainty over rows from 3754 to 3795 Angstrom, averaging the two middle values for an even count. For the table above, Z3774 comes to 1.58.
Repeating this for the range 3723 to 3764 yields 1.58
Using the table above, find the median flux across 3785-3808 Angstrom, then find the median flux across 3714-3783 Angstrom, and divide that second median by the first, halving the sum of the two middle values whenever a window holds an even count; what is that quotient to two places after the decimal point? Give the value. 0.93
